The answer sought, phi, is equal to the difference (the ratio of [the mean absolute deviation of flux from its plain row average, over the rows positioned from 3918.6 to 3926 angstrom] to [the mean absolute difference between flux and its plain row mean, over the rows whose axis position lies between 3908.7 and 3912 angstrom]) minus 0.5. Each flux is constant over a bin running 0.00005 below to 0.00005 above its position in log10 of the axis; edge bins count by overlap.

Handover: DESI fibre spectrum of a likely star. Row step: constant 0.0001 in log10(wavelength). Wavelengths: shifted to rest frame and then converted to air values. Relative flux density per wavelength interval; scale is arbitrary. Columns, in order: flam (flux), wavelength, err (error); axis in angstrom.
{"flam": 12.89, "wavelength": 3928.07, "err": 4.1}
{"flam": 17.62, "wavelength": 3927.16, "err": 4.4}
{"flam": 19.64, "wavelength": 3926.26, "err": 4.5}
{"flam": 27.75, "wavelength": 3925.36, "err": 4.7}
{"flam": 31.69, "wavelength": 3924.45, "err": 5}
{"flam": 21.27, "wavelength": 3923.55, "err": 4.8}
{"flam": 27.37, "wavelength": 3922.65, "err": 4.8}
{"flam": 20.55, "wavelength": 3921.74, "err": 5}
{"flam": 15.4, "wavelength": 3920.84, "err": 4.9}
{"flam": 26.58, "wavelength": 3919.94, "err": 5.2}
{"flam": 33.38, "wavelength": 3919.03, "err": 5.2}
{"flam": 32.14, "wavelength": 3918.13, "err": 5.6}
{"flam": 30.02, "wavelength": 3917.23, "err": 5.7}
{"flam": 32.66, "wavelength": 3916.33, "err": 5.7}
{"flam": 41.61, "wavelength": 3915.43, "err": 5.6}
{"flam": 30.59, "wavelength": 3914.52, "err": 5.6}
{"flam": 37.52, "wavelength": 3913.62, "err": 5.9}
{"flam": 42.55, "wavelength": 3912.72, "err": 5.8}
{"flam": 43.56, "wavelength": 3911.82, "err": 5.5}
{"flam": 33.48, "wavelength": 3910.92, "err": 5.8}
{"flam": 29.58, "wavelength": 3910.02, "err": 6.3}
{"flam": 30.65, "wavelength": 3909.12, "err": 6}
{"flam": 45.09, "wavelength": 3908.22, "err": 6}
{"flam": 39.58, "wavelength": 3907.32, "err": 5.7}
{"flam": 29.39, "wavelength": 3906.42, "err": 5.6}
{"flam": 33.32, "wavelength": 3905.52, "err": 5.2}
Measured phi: 0.54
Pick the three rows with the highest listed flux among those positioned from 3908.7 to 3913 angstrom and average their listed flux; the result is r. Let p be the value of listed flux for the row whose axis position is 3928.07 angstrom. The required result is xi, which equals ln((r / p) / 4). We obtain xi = -0.3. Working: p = 12.89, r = 40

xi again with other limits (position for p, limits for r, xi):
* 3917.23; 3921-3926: -1.4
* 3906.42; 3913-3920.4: -1.1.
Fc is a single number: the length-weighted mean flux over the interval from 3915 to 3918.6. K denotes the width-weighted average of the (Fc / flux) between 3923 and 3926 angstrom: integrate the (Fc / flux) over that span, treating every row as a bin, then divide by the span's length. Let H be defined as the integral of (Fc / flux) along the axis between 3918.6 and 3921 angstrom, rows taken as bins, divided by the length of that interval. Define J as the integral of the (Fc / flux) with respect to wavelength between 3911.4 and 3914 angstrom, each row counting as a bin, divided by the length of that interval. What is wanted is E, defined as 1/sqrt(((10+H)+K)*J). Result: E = 0.31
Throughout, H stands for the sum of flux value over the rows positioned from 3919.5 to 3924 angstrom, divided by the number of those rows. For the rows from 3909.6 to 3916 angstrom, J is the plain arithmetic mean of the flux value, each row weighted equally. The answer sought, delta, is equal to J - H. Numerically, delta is 15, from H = 22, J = 37.0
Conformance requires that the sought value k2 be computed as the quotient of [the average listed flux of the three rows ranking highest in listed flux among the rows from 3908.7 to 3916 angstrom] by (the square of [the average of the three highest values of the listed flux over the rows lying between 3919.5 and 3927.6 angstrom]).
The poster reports 0.051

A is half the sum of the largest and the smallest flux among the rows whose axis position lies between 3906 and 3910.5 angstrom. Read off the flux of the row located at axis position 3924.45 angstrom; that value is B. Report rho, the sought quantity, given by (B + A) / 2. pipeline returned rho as 34.5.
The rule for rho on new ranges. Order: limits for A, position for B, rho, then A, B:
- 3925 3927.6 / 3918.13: 27.4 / 23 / 32.14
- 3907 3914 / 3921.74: 28.9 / 37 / 20.55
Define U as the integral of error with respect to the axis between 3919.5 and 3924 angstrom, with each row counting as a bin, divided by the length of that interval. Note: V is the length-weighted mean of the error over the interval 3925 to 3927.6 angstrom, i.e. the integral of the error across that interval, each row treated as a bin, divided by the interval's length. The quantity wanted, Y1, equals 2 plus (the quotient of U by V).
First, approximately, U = 4.94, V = 4.5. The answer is 3.09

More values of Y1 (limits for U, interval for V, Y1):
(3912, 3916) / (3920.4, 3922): 3.15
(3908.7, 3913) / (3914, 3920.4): 3.07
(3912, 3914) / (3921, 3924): 3.19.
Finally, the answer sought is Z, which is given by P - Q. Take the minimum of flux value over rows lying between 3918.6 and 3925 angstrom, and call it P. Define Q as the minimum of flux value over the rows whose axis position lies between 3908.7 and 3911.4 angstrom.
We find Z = -14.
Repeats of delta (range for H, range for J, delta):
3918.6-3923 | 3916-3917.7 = 7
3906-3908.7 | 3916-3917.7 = -7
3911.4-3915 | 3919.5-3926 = -14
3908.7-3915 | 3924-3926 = -6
